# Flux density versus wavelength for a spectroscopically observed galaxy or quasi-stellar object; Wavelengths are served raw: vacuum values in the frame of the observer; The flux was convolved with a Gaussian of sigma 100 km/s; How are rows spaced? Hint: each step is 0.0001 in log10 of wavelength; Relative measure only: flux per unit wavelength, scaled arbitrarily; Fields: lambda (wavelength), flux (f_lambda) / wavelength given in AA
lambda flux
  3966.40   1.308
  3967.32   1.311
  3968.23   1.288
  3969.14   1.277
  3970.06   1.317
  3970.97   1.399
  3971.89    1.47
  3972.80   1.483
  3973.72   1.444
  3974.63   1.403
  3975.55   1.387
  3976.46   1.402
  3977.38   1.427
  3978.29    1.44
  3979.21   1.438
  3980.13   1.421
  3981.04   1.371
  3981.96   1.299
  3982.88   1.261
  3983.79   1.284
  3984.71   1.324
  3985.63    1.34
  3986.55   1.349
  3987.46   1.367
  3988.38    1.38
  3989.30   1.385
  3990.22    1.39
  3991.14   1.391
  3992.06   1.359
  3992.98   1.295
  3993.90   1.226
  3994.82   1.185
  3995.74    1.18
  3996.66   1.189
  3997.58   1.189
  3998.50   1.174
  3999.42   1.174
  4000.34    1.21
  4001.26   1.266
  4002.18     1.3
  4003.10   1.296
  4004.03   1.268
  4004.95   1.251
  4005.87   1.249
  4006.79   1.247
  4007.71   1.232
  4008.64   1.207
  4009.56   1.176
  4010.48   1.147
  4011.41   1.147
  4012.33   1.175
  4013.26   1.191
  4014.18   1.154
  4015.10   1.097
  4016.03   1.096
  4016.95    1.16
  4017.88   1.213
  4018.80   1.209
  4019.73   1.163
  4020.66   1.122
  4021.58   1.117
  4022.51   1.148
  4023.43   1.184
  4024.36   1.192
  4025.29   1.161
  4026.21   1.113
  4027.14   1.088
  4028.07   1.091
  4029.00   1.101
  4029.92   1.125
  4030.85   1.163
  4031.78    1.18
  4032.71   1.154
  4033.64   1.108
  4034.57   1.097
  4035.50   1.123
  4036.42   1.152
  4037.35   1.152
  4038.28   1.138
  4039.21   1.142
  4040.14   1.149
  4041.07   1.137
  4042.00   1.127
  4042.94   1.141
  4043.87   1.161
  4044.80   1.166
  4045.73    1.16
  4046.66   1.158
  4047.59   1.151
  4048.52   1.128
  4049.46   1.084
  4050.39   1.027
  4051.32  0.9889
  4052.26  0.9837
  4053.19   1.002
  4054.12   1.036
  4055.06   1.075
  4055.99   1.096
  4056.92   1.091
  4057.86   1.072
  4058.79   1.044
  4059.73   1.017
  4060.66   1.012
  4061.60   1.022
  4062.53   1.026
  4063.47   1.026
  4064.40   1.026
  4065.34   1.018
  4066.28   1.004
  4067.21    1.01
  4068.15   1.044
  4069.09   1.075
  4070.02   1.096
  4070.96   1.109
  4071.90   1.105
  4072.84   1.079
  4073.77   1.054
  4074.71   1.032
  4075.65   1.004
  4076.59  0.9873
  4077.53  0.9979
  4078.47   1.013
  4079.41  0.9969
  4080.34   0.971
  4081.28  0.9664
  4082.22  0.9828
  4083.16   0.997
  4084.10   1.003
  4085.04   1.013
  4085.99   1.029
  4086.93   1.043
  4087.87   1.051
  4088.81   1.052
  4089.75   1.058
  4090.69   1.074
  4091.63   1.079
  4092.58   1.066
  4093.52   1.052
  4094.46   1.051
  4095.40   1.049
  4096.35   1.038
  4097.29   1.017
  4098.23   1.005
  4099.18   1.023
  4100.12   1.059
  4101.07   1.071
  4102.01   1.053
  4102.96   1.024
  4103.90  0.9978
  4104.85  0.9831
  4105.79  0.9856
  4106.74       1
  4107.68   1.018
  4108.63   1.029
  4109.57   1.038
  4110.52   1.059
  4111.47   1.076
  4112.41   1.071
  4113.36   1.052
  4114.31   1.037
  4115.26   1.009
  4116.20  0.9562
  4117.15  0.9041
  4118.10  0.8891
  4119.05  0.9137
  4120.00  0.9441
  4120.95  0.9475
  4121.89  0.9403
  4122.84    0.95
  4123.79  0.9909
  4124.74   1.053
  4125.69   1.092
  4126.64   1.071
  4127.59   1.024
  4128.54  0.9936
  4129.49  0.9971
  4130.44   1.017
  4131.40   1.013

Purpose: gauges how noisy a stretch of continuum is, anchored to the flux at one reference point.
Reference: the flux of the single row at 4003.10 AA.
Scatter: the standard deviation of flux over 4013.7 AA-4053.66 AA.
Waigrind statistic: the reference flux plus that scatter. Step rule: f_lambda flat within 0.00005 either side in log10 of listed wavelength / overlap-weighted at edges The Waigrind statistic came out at 1.35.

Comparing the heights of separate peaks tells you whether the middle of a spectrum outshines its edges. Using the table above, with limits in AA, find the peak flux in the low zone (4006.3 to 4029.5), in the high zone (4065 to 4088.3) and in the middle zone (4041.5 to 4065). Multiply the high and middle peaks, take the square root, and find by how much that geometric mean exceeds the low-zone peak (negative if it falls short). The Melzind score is -0.11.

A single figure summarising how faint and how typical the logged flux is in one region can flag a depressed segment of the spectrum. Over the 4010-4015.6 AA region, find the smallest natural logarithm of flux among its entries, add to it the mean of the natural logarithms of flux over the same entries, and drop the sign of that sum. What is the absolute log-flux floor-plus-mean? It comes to 0.23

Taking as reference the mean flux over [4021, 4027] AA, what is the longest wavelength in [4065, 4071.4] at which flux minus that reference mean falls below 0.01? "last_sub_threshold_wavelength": 4070.96 AA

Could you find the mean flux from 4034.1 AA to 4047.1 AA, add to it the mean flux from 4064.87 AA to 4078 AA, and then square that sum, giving 4.78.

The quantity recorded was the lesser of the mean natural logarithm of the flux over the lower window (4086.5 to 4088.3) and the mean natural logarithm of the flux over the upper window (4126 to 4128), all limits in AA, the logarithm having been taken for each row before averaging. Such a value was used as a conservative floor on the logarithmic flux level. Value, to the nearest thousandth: 0.046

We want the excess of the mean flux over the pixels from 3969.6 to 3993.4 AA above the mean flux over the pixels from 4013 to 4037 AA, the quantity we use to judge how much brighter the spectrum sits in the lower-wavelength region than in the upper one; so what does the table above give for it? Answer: 0.24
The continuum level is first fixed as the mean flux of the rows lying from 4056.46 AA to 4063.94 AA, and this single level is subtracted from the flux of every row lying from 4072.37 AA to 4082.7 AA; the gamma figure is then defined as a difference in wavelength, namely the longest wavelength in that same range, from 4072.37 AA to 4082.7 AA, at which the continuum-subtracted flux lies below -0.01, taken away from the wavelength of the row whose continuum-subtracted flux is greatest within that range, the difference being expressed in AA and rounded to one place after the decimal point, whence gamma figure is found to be -9.4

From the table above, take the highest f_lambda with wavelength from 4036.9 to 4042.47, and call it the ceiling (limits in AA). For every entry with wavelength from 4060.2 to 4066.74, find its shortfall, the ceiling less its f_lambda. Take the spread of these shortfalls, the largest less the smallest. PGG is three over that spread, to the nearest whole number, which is 136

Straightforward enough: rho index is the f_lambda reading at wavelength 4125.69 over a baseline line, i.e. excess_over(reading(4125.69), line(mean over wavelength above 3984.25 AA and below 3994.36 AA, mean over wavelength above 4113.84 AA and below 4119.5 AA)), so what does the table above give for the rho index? 0.17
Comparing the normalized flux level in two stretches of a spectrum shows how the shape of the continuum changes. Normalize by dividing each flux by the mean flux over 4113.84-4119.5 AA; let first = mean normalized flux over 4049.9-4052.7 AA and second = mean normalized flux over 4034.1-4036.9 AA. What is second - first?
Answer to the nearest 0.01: 0.13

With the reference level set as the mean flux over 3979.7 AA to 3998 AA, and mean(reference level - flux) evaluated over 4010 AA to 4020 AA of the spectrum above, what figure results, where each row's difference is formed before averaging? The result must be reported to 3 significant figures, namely 0.150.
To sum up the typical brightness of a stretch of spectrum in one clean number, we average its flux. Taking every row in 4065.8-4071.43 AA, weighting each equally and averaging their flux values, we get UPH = 1.06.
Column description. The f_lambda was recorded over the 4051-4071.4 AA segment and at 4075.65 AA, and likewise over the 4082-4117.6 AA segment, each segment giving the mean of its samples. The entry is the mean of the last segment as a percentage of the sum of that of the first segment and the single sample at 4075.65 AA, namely 50.4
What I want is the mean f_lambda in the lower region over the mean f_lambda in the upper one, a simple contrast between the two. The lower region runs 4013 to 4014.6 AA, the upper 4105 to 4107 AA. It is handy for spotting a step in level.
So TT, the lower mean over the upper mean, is 1.18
